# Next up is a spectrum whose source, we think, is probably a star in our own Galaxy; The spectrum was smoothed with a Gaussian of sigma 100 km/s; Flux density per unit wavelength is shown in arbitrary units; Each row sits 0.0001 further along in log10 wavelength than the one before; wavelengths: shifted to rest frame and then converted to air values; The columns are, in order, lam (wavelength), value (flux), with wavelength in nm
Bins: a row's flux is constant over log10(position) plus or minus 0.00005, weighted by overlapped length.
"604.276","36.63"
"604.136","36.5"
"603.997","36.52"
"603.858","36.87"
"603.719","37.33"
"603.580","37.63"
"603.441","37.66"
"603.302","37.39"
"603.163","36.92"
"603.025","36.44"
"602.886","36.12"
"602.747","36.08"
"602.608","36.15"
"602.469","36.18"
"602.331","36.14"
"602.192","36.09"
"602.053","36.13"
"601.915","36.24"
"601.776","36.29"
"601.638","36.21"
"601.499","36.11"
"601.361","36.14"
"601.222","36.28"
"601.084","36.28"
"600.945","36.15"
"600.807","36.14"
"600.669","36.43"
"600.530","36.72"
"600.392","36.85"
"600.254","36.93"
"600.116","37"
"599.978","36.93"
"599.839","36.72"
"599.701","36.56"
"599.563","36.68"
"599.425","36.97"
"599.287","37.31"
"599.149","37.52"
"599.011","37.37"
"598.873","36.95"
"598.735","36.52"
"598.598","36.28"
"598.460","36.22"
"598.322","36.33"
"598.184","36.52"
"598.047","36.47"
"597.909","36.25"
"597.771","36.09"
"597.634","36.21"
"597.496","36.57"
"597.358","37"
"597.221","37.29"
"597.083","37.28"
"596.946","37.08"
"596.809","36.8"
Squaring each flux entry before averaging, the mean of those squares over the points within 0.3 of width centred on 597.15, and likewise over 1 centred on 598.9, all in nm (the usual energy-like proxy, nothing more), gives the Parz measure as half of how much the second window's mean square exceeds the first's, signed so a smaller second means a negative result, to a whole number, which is -15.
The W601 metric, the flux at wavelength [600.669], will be 36.43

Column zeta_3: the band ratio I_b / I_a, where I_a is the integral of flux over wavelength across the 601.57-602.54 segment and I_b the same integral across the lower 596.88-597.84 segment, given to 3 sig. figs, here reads 1.01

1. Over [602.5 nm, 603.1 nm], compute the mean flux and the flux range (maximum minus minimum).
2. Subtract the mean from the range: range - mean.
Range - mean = -35.8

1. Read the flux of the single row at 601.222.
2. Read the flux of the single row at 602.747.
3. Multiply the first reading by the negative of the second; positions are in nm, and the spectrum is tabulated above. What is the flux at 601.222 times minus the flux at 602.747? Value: -1309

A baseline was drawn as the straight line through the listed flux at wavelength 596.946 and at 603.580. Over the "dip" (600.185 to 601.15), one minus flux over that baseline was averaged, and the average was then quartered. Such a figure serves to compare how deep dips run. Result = 0.0059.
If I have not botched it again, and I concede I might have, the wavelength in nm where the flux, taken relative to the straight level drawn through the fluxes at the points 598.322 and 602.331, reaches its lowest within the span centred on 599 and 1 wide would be 598.598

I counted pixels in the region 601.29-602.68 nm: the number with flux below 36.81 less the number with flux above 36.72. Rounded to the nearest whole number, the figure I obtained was 10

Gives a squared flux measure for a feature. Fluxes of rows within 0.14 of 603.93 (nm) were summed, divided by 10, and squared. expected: 54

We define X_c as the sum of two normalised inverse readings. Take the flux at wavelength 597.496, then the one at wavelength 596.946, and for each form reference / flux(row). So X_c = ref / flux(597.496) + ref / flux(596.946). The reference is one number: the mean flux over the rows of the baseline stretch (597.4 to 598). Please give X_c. 1.97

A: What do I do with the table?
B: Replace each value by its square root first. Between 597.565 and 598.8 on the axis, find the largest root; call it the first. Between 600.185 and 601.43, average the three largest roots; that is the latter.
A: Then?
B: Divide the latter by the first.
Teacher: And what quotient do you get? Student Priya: 1.00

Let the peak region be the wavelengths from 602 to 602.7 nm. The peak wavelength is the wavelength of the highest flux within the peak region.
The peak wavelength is 602.469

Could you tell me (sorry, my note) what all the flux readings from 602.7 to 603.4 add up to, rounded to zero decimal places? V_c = 183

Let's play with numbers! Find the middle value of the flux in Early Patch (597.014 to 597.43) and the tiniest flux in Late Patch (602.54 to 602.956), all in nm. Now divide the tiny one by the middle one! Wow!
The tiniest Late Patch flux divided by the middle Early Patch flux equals 0.97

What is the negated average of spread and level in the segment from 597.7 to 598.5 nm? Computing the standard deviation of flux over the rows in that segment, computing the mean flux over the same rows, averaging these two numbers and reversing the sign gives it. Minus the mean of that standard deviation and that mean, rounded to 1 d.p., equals -18.2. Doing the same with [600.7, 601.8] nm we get -18.1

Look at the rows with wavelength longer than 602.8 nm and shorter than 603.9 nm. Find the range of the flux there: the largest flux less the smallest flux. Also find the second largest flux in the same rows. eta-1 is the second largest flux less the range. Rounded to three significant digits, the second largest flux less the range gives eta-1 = 36.1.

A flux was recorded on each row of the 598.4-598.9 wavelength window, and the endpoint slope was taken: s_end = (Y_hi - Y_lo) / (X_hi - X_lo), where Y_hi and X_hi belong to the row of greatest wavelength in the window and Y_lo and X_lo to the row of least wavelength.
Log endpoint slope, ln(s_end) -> 0.57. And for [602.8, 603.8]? 0.37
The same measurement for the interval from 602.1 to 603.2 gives -0.16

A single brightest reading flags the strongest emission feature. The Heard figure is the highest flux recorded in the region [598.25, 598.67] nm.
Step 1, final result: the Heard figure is 36.33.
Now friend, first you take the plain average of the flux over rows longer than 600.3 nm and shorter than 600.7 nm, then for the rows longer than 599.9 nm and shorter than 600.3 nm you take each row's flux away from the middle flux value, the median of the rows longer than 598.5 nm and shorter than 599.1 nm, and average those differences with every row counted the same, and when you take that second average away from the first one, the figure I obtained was 36.9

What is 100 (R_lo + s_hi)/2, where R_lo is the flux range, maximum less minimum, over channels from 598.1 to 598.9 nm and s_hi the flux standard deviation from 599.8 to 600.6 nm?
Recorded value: 42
